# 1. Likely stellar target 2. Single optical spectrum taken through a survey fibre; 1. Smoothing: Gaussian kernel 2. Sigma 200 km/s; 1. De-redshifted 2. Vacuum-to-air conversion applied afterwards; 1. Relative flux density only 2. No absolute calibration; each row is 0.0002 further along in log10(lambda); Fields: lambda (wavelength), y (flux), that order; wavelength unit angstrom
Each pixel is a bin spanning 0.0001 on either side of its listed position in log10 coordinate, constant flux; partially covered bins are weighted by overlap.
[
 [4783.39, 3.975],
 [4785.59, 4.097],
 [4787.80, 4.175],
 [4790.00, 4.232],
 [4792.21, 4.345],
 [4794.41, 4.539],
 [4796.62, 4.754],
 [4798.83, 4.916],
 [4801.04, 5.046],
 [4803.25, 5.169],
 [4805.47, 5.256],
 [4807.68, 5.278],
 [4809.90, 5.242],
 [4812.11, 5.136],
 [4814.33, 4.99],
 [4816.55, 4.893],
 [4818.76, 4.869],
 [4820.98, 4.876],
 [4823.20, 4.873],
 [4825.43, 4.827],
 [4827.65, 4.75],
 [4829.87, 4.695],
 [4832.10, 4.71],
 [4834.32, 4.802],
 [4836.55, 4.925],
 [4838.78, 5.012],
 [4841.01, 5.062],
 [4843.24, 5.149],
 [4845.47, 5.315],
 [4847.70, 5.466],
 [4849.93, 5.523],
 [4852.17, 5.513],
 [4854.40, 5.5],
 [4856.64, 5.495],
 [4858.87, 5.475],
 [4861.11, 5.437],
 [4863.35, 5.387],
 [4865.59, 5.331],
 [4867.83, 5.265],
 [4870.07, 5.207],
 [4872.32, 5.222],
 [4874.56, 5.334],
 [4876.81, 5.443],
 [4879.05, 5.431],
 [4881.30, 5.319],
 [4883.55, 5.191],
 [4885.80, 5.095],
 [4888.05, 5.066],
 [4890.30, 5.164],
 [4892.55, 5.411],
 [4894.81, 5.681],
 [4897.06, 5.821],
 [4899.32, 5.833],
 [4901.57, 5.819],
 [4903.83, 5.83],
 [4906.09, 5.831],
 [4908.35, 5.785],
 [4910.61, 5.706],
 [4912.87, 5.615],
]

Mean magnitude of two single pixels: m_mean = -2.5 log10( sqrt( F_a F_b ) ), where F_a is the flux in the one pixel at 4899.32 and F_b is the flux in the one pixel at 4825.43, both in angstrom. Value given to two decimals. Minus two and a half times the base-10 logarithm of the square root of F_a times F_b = -1.81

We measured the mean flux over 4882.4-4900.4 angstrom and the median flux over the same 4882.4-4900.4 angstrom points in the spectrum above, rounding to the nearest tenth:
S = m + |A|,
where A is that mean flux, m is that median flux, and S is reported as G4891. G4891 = 10.7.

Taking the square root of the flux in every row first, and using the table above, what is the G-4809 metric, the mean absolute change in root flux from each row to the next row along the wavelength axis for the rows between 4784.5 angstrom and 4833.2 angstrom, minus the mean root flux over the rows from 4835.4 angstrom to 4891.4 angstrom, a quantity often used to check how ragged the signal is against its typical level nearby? -2.28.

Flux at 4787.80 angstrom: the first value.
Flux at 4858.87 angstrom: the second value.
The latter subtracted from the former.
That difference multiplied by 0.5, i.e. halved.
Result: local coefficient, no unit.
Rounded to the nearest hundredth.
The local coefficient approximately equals -0.65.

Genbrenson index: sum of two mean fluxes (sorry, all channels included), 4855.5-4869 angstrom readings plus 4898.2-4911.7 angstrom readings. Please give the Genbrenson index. 11.2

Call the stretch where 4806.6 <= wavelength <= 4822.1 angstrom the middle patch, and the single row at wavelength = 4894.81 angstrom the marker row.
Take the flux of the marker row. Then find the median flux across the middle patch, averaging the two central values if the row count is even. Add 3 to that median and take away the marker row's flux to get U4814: 2.3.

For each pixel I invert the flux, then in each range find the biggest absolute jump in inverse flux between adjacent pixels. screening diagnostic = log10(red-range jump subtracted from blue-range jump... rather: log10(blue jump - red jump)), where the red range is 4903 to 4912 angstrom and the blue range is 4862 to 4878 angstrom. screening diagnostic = -2.8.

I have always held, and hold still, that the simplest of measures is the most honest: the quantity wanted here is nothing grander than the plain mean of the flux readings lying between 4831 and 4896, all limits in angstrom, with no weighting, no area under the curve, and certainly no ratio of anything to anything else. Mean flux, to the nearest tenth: 5.3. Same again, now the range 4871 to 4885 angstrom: 5.3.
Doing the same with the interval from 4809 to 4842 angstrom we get 4.9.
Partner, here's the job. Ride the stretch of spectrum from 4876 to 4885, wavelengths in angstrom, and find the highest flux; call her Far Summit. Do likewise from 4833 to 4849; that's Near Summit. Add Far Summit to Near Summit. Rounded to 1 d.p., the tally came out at 10.9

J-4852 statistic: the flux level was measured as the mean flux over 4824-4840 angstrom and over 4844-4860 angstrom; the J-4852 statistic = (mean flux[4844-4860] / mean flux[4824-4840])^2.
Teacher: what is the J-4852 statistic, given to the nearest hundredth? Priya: 1.29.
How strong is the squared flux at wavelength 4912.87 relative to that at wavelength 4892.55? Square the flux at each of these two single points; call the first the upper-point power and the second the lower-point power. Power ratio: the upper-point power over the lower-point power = 1.08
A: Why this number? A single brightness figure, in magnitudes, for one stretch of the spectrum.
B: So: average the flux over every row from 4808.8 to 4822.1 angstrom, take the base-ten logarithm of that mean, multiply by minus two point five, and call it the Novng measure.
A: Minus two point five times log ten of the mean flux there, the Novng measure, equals -1.75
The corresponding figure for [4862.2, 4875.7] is -1.81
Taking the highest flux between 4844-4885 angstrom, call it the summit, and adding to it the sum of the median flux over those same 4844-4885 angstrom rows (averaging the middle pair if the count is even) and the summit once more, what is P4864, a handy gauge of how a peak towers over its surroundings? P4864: 16.5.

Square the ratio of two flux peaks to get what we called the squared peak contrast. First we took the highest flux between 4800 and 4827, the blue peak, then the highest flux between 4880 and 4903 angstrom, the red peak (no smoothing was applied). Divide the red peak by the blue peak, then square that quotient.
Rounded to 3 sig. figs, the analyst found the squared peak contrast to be 1.22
